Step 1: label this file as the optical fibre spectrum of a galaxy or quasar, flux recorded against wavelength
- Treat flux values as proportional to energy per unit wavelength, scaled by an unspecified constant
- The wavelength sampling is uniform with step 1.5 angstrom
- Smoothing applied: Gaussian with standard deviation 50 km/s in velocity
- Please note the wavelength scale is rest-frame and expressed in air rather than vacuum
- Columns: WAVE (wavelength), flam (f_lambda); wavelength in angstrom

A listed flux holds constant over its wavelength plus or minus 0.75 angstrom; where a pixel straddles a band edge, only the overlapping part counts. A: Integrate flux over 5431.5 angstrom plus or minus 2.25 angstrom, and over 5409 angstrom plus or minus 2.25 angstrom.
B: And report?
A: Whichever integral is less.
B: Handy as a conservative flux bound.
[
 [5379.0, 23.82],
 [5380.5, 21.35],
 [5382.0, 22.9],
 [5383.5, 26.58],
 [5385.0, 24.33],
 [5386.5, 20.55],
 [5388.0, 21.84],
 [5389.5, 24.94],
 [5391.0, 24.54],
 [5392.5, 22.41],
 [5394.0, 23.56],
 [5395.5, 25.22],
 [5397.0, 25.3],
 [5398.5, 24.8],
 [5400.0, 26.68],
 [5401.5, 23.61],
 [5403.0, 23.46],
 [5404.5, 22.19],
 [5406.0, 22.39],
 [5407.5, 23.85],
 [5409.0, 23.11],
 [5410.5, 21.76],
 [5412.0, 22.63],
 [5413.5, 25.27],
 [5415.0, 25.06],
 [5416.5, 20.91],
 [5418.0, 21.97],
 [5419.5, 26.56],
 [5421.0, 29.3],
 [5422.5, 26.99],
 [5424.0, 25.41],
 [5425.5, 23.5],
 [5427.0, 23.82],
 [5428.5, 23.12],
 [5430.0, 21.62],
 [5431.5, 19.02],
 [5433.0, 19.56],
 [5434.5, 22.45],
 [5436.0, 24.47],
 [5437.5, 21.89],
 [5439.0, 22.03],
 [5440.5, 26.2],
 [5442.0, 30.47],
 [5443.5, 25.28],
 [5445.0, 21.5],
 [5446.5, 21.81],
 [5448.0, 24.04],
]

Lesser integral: 90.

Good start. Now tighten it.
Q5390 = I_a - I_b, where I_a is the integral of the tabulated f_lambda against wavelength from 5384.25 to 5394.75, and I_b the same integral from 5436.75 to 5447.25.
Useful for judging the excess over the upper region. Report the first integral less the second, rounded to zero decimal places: -11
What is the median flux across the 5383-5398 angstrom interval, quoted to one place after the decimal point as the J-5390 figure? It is 24.4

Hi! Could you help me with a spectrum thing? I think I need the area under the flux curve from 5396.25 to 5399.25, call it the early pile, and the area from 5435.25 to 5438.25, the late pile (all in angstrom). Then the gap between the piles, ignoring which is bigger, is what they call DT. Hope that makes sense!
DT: 6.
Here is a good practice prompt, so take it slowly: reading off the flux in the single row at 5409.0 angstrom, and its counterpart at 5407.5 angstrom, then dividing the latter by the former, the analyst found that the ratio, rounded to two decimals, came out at 1.03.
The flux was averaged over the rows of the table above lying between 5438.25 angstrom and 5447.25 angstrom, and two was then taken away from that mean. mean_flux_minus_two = 22.5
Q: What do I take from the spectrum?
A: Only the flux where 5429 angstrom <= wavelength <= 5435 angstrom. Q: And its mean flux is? 20.7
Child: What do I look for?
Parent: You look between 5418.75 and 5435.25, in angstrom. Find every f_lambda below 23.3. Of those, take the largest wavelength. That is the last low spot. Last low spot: 5434.5 angstrom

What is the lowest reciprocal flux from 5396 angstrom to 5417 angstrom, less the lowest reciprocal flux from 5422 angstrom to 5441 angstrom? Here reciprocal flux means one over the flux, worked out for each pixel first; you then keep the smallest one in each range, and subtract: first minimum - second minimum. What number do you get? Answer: 0.0004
